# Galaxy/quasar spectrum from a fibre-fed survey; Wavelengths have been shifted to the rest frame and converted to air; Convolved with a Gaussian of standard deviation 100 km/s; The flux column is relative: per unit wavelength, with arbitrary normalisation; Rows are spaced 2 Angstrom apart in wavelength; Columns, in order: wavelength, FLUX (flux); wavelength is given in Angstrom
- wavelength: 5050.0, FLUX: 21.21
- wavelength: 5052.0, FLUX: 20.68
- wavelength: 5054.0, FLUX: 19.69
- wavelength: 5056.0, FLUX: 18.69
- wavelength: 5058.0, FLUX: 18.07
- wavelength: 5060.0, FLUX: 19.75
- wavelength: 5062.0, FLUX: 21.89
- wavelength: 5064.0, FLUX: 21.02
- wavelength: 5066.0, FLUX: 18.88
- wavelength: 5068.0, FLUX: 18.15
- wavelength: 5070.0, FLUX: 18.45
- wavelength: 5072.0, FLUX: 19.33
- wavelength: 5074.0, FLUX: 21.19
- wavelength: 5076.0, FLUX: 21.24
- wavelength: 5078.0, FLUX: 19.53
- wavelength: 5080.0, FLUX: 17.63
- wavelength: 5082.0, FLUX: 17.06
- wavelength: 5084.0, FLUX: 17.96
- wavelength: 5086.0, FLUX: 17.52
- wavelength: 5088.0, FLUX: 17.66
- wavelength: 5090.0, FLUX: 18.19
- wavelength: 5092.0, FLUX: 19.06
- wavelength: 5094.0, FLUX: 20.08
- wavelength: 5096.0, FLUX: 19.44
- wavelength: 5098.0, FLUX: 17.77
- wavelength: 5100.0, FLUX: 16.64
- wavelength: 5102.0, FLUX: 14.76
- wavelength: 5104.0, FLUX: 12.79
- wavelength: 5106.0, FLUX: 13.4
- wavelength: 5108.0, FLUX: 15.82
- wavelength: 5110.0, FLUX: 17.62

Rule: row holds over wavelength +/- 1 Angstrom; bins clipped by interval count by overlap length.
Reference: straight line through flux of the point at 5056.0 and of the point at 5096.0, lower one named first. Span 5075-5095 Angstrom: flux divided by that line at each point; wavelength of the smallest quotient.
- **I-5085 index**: 5082.0 Angstrom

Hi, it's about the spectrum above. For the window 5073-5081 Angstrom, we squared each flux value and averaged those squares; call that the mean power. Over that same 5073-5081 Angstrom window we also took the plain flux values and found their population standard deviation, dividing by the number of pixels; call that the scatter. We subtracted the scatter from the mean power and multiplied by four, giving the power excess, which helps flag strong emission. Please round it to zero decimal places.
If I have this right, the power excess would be 1586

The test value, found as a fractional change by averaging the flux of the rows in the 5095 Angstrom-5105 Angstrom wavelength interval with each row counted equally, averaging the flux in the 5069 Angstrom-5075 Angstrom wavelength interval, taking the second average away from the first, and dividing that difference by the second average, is -0.172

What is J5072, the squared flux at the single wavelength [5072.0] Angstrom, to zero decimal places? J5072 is 374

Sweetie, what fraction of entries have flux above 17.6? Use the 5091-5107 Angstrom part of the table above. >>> 0.50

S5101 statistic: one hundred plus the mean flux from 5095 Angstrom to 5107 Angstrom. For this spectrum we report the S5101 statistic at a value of 116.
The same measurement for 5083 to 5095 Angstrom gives 118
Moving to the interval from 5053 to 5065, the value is 120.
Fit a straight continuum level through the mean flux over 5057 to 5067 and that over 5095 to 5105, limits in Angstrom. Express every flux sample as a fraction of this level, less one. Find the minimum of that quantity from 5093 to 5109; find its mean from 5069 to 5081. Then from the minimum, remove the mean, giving -0.24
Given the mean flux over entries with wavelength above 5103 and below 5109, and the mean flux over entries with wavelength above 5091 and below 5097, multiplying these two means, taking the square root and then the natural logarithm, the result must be 2.81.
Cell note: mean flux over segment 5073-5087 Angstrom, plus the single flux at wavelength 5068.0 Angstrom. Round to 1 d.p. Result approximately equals 37.0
